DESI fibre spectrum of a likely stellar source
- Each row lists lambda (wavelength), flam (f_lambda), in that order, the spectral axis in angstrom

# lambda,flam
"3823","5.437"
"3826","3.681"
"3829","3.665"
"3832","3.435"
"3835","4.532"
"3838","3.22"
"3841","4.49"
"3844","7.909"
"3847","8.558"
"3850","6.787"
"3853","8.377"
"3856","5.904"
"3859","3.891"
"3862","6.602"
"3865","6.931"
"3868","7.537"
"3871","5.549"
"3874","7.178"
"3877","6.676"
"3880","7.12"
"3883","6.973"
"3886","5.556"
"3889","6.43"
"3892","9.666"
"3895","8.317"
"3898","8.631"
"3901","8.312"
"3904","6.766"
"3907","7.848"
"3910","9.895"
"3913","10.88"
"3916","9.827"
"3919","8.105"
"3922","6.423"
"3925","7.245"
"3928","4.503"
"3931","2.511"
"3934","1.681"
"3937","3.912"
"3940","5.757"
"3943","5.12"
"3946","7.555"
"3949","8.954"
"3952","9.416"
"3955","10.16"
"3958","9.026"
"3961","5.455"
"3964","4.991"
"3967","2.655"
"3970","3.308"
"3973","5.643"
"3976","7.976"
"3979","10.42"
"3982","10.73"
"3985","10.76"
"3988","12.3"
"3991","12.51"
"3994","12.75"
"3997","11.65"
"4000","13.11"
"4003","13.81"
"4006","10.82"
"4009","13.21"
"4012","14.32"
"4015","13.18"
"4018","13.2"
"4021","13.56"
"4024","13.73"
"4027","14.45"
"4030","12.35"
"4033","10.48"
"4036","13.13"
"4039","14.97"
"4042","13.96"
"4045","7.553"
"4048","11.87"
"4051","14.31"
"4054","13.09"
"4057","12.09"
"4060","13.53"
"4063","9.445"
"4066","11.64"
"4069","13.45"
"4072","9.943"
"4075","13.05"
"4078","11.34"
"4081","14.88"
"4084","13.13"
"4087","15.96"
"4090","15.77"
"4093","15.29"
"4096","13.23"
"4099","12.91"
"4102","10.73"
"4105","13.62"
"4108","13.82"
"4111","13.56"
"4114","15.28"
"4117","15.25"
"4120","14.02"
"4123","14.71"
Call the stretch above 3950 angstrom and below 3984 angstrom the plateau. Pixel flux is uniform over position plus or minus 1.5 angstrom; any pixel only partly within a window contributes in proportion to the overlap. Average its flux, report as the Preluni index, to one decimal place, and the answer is 7.3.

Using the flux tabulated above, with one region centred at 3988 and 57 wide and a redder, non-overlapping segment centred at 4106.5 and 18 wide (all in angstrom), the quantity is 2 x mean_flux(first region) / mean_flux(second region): 1.5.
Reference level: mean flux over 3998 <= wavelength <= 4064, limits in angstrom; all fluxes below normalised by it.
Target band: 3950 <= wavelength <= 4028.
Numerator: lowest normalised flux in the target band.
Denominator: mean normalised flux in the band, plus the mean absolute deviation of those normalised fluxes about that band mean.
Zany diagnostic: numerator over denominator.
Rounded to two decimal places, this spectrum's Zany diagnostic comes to 0.20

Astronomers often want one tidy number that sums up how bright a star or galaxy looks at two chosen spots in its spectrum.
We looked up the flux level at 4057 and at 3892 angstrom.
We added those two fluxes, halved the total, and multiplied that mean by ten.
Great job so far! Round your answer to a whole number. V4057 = 109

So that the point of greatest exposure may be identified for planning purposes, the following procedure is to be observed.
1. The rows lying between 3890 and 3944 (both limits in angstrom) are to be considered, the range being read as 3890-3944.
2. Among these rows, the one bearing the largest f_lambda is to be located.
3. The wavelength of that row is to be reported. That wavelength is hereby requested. 3913 angstrom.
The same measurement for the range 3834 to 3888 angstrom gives 3847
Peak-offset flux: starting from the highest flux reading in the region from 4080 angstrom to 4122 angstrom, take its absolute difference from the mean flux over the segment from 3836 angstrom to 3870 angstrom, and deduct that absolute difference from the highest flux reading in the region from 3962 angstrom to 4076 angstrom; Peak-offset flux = 5.4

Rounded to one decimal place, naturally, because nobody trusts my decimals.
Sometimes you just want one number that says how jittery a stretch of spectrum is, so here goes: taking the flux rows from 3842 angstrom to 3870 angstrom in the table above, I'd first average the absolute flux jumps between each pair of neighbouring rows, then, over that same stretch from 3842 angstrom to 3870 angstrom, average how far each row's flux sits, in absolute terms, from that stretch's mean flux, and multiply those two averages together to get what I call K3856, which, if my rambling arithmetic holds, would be 1.6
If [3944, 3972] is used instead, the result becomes 3.3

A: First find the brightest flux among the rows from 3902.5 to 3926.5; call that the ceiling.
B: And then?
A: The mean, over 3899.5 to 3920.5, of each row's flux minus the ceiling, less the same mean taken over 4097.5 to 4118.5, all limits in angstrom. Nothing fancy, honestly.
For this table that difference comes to -4.8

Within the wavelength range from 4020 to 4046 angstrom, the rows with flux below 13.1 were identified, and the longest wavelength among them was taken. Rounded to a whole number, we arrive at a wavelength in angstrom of 4045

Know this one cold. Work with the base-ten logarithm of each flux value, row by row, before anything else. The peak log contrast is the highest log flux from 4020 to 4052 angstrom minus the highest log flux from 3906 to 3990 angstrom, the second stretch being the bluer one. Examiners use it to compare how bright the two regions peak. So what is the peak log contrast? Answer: 0.085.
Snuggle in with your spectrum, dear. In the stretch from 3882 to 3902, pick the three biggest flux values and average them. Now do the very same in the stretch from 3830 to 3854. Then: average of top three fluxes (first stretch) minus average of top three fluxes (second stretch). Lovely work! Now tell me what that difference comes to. 0.6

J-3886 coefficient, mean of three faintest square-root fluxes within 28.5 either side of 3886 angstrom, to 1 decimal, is 2.2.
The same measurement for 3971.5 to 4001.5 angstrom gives 2.8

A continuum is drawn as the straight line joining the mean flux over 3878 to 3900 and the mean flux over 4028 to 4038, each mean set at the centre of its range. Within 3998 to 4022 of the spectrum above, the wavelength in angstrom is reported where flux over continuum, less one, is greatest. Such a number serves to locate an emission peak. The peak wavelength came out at 4012 angstrom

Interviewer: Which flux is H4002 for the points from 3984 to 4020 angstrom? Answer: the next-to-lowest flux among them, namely 10.82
